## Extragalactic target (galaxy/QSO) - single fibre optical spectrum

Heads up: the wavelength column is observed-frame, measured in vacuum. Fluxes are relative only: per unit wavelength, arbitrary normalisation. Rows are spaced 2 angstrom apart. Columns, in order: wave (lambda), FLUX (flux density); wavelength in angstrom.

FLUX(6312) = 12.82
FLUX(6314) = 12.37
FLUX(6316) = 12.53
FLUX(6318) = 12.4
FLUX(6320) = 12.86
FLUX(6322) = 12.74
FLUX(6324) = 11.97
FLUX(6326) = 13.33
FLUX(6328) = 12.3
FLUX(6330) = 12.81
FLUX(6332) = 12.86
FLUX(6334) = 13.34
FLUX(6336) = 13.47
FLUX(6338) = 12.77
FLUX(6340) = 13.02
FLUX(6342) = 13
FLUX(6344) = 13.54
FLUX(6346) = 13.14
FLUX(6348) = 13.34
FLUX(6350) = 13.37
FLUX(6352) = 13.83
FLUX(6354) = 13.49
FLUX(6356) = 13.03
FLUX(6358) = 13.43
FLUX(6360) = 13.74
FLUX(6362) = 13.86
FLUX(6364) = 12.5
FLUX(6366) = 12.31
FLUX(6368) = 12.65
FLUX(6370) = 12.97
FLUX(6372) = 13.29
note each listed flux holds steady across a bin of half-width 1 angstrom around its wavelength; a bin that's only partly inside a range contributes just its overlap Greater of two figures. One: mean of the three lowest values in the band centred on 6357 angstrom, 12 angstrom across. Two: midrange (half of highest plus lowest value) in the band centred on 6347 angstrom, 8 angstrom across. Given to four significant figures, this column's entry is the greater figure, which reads 13.34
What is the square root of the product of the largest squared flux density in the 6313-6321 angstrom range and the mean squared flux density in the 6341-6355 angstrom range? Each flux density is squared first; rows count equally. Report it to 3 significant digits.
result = 172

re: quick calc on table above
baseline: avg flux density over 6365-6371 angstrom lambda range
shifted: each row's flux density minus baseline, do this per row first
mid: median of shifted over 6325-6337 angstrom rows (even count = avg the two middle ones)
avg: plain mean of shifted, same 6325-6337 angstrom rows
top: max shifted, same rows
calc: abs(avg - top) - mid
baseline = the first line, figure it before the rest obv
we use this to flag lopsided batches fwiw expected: 0.0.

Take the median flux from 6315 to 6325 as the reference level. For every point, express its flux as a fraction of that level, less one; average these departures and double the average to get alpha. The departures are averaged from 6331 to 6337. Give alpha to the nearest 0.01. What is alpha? 0.11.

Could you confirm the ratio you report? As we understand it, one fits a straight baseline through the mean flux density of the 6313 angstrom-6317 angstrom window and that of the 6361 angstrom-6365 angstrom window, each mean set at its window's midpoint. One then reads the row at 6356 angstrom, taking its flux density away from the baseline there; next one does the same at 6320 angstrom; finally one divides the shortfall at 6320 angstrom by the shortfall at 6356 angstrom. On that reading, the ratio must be -7.7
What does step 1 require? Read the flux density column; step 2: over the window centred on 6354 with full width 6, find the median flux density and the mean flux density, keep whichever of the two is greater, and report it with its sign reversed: -13.49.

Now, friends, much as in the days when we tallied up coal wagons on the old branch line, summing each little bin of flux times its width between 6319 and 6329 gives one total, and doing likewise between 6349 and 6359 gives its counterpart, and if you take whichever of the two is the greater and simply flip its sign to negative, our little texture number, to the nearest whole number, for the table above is -134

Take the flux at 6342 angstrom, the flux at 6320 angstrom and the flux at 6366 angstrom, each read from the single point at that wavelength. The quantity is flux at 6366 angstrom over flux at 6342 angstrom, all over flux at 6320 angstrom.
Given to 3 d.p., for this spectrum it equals 0.074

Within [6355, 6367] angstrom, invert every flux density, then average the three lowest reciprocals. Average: 0.0731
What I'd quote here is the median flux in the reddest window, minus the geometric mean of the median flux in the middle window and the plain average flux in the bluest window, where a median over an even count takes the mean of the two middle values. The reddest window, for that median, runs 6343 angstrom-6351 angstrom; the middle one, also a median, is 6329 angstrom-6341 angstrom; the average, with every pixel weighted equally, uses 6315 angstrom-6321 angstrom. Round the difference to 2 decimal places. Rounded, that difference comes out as 0.59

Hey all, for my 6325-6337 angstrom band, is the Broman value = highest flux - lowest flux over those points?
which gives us 1.2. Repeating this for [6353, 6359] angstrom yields 0.5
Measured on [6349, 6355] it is 0.5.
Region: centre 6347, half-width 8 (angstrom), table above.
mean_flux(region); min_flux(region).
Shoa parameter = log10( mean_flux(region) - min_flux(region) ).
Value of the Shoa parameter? -0.5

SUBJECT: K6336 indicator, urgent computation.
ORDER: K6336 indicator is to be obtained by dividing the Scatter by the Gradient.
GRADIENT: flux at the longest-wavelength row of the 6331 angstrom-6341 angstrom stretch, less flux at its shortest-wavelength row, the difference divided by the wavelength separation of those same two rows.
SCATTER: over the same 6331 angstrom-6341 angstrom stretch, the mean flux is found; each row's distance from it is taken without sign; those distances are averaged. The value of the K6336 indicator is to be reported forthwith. 12.5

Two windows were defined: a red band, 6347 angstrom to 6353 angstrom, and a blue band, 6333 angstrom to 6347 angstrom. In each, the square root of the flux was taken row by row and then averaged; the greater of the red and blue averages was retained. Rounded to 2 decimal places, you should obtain 3.68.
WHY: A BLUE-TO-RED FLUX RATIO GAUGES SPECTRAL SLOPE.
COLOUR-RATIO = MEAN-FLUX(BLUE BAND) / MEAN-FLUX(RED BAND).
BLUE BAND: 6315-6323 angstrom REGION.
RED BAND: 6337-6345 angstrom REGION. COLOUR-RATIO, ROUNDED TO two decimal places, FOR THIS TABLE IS 0.97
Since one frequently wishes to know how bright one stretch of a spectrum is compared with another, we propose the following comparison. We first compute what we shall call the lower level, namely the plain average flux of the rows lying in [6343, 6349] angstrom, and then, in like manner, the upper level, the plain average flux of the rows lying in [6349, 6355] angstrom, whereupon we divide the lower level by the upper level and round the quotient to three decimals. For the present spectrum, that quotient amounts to 0.984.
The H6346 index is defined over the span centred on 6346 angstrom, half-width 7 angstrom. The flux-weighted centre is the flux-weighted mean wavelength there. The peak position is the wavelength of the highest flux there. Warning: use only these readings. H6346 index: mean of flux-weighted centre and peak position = 6349.0 angstrom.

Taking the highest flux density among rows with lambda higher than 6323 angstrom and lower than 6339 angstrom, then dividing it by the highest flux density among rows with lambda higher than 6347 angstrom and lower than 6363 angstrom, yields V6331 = 0.97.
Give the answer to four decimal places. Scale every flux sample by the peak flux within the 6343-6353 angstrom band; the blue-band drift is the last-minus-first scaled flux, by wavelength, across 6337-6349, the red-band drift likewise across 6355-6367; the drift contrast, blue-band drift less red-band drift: 0.0933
